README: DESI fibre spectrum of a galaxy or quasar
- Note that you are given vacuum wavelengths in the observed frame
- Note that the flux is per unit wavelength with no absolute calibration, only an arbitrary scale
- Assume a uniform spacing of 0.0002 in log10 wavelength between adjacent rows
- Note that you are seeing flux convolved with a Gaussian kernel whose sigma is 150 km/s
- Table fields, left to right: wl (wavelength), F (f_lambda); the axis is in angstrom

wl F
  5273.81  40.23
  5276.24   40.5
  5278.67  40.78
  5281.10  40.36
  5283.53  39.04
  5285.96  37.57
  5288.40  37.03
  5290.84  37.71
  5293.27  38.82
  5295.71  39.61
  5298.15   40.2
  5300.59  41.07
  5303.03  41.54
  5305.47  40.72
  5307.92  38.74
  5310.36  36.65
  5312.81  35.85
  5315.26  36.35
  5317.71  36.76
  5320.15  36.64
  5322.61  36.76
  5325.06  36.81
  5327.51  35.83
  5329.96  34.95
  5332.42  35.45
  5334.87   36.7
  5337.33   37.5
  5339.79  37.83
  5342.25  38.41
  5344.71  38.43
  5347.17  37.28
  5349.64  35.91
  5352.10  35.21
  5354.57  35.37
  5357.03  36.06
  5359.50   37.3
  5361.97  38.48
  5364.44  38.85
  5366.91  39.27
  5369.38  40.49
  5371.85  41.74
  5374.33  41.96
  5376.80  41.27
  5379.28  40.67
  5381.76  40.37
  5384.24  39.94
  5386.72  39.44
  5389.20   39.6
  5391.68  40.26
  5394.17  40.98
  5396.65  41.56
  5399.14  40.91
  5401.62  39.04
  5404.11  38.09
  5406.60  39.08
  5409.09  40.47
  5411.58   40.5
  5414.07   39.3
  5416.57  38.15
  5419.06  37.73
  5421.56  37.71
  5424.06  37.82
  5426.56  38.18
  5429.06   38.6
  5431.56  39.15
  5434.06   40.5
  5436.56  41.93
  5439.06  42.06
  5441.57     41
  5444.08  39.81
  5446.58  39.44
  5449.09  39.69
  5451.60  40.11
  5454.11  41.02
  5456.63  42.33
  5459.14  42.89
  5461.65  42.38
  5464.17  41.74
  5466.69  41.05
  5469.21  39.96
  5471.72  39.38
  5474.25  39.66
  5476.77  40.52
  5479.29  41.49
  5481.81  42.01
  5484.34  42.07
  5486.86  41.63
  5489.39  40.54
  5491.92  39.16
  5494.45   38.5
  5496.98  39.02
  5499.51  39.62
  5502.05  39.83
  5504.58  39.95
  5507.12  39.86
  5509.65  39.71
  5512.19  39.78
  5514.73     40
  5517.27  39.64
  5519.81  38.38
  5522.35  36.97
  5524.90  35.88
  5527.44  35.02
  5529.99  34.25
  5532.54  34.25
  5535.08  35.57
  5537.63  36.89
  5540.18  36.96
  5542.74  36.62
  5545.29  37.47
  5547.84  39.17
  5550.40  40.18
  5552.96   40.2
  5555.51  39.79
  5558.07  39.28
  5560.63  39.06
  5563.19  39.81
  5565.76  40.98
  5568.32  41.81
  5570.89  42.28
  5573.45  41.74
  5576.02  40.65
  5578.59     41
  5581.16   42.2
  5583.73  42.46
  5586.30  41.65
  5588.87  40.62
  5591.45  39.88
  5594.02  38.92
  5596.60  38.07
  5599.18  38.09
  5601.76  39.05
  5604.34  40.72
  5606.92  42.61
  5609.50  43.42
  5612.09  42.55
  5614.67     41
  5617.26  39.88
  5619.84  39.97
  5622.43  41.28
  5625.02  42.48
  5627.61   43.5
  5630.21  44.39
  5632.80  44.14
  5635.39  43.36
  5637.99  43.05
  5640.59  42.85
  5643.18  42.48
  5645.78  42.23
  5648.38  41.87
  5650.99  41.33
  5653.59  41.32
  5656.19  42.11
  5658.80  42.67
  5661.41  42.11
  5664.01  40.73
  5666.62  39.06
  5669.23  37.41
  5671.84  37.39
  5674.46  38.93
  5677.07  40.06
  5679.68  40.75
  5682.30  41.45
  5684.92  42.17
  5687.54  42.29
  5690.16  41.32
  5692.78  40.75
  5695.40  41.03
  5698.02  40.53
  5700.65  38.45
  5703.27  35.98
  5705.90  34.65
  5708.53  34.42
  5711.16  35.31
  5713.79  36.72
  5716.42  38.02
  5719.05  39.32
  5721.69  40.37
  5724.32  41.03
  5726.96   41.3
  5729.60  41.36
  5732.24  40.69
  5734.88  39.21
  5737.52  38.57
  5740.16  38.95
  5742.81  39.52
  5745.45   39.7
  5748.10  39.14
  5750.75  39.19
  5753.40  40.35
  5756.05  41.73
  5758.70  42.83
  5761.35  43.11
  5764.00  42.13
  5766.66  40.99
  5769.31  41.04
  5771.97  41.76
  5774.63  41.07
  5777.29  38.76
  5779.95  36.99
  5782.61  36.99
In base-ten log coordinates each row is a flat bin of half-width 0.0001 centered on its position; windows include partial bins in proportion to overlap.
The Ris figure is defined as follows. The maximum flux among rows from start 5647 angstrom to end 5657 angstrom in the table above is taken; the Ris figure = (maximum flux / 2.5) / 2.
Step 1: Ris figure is 8.42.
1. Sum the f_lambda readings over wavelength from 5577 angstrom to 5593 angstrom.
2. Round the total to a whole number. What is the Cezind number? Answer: 248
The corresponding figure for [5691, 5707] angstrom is 231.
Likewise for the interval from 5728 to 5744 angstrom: 238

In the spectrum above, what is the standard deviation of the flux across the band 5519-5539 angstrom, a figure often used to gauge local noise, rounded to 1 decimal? 1.4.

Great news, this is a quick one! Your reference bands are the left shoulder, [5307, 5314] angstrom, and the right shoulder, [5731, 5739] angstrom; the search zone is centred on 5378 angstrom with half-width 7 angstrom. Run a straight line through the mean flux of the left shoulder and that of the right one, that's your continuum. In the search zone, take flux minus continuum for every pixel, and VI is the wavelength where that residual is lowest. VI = 5384.24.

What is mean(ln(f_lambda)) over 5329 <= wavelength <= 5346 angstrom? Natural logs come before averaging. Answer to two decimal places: 3.61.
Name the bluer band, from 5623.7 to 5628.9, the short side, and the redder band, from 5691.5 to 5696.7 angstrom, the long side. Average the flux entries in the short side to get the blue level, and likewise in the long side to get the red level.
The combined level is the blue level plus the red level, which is 83.9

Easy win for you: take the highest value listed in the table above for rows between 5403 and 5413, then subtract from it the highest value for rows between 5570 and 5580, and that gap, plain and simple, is -1.8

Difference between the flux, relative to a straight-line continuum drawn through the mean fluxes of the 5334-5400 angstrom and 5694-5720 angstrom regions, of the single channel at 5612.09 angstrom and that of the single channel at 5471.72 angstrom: 0.10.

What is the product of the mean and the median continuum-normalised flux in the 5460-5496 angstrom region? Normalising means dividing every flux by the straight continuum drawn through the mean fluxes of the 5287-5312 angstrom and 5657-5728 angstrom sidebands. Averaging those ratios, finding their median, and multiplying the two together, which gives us 1.08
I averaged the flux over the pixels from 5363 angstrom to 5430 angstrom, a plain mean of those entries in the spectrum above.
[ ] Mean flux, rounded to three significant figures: 39.7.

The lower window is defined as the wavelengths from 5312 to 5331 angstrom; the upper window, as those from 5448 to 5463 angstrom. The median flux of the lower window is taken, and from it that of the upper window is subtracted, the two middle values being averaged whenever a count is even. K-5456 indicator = -5.2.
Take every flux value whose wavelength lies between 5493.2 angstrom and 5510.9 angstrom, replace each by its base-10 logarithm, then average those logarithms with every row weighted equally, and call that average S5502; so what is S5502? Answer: 1.597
